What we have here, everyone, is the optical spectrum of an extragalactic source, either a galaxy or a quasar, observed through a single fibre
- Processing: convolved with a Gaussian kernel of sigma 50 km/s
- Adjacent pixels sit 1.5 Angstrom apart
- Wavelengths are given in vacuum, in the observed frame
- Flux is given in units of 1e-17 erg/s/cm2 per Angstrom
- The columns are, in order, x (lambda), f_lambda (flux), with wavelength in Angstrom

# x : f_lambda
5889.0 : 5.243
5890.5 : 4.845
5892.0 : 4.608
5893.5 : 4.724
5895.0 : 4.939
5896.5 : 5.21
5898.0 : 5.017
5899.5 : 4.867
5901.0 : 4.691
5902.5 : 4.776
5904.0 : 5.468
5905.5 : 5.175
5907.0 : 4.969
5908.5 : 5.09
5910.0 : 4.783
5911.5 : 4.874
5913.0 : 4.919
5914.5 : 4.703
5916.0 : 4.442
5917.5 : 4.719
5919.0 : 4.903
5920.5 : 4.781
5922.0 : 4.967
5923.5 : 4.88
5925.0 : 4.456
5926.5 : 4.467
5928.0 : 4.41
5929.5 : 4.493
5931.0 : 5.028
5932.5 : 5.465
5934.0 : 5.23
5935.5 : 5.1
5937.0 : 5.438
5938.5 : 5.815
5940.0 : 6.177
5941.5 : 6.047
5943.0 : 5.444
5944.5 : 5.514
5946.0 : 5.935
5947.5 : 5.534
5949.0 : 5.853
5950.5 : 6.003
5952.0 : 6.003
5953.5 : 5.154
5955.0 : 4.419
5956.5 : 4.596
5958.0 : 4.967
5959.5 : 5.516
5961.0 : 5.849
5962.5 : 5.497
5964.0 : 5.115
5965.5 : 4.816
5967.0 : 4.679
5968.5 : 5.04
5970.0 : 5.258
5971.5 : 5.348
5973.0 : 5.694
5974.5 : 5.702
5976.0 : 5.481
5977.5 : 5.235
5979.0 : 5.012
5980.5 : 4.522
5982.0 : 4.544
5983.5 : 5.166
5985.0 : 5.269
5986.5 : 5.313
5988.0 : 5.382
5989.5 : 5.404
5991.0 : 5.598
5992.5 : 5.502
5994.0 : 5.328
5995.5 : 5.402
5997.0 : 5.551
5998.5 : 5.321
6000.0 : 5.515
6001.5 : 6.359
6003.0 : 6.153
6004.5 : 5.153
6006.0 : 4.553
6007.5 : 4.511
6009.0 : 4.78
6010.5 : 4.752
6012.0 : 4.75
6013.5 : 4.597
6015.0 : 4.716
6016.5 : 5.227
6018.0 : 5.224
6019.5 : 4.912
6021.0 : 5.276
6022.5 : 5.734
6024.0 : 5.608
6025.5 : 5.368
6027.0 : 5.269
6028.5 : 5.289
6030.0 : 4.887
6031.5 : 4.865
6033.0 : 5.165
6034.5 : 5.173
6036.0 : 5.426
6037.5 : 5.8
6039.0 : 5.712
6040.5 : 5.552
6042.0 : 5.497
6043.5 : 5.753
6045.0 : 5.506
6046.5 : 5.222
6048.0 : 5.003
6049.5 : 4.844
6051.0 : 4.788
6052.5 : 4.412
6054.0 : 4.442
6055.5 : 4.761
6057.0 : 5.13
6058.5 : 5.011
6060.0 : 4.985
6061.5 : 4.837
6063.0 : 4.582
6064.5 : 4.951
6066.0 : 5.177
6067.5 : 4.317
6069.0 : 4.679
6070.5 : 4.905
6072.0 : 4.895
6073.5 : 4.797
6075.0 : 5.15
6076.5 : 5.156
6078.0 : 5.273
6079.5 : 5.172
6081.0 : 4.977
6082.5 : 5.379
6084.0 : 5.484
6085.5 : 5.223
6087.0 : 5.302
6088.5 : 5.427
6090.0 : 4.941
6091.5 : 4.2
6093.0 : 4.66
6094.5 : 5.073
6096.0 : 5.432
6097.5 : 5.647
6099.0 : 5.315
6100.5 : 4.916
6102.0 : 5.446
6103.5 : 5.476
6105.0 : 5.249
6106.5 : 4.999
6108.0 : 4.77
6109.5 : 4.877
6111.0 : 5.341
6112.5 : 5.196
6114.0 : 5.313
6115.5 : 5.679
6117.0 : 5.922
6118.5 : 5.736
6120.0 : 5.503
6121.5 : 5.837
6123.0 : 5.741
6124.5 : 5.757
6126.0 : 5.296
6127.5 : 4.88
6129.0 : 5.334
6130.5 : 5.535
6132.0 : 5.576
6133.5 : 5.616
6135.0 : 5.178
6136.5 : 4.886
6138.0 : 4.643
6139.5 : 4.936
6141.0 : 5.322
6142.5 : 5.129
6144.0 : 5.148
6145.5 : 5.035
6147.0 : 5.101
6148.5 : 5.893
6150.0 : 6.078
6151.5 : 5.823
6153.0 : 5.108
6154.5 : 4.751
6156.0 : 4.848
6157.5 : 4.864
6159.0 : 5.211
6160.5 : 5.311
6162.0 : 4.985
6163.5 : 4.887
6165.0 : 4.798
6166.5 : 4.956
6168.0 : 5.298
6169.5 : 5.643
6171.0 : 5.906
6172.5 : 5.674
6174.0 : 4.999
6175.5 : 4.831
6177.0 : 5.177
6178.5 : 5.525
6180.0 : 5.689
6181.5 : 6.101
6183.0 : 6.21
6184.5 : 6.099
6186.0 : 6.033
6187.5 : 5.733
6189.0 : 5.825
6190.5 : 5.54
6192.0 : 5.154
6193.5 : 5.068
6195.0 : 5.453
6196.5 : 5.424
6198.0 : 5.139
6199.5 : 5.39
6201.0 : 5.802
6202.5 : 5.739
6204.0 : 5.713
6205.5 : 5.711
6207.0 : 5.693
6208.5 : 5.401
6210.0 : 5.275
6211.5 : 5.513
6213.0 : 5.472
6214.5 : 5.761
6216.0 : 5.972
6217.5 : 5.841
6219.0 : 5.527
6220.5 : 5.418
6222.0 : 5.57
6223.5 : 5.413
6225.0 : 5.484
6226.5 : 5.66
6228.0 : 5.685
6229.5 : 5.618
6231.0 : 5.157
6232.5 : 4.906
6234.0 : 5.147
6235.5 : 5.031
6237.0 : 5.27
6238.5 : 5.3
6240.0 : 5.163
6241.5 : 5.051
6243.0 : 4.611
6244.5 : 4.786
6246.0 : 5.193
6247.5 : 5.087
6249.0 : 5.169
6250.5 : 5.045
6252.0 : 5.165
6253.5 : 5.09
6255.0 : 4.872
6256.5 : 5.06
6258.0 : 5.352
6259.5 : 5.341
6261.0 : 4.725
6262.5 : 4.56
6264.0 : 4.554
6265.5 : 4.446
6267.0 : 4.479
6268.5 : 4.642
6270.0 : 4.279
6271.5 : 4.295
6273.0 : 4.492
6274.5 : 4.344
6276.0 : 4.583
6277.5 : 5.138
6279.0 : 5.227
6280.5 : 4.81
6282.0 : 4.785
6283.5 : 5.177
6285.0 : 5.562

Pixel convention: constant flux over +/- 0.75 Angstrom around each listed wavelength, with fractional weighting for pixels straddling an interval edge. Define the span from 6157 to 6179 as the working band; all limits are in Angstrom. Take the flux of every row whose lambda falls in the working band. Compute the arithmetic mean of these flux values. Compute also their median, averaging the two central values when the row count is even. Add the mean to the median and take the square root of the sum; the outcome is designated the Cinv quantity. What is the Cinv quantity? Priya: 3.22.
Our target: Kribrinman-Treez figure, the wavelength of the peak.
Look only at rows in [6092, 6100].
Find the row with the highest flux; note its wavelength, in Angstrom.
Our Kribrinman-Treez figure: 6097.5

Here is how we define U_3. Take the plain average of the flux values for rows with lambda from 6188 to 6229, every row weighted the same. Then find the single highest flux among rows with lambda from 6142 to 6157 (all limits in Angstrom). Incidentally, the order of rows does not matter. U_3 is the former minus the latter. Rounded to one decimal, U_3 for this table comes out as -0.5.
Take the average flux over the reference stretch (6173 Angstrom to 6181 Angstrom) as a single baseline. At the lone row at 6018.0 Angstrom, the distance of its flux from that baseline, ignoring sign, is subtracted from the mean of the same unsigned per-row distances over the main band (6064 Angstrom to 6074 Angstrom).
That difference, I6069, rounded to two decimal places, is 0.41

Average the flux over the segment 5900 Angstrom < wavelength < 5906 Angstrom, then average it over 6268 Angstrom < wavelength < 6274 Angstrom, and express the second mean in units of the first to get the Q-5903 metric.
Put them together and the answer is 0.88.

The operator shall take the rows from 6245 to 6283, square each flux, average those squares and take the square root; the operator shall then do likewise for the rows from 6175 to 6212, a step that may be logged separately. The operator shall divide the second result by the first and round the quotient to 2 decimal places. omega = 1.15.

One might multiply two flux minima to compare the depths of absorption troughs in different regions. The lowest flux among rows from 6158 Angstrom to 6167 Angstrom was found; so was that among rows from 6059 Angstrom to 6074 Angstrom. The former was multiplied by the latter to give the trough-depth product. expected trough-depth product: 20.7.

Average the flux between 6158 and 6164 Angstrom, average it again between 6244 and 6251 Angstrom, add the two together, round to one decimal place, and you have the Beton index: 10.2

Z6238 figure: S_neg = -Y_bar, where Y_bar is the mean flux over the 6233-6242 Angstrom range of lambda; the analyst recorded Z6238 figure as -5.2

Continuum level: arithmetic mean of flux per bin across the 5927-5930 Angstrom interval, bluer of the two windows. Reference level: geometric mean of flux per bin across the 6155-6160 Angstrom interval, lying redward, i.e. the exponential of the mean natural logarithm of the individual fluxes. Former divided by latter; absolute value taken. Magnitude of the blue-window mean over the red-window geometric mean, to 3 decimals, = 0.895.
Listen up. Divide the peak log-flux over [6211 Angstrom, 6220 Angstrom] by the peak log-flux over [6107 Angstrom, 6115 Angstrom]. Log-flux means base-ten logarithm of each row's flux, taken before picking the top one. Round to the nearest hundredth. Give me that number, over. 1.07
